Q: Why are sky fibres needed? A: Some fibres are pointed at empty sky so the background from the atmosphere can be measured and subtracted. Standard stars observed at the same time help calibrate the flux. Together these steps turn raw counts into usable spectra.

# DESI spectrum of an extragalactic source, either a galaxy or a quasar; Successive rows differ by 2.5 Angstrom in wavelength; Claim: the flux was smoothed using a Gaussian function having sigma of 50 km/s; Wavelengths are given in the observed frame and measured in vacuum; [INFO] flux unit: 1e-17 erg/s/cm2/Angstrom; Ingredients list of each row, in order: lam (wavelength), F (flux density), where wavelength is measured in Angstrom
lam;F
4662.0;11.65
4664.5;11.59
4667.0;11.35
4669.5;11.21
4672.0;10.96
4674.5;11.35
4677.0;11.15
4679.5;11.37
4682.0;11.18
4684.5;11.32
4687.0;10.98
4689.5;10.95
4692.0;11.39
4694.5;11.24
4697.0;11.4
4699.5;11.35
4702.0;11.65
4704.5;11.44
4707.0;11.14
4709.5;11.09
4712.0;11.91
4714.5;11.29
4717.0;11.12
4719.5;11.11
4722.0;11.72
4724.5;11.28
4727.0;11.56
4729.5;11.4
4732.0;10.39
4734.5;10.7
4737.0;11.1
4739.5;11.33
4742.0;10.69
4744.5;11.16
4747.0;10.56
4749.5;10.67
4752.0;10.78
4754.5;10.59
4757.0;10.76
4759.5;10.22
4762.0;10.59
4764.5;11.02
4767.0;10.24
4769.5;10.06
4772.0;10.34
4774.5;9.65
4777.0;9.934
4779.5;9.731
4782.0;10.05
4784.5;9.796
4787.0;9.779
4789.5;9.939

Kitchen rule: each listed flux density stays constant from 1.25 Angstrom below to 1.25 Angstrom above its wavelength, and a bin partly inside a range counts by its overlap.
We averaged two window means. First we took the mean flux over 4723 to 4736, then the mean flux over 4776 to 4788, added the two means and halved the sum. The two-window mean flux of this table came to 10.5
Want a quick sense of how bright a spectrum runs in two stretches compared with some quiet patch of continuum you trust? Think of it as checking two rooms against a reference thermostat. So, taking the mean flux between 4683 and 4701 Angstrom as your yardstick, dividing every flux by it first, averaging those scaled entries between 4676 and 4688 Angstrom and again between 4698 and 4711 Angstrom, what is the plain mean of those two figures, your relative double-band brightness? 1.00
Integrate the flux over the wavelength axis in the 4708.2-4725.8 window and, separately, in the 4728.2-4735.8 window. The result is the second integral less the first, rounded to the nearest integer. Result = -118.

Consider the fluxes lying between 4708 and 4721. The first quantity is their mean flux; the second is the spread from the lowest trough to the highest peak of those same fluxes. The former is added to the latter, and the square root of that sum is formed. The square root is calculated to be 3.48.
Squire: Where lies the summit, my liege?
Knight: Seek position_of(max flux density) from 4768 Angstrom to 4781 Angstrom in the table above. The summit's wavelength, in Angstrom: 4772.0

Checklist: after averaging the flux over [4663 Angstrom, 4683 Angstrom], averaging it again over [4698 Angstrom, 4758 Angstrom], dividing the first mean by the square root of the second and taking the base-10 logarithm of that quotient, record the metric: 0.529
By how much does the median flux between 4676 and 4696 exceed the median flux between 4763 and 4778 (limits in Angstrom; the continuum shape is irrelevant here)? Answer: 1.1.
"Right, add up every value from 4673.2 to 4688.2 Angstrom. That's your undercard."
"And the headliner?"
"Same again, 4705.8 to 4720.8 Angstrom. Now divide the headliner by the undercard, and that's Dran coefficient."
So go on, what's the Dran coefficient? 1.00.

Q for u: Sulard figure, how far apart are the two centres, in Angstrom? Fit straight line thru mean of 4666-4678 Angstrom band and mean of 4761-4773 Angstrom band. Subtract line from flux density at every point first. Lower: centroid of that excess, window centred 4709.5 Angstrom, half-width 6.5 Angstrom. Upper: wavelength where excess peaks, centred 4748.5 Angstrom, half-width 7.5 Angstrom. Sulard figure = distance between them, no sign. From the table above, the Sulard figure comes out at 34.3 Angstrom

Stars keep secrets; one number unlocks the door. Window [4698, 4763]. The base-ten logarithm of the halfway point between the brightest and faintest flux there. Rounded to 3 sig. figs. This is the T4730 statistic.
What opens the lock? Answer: 1.04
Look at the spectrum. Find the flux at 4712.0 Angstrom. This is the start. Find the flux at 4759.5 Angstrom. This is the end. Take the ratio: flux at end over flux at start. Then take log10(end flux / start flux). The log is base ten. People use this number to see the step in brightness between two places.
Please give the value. -0.07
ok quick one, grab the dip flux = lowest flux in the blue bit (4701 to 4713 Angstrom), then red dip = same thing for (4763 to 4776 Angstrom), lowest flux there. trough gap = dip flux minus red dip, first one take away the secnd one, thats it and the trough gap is 1.4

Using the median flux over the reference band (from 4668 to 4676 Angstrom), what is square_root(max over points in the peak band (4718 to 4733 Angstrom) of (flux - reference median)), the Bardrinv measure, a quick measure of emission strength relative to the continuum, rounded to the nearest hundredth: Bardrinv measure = 0.71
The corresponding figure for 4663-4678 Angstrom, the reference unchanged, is 0.62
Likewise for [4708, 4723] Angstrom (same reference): 0.84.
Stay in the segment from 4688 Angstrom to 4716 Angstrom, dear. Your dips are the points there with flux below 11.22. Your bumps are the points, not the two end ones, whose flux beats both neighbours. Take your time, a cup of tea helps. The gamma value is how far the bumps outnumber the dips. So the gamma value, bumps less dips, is 1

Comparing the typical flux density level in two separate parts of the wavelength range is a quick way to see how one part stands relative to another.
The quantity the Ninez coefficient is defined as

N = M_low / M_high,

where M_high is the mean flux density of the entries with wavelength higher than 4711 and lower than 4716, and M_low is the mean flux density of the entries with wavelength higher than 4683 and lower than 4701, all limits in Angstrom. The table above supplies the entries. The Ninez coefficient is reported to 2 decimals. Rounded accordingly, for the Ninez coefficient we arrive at 0.97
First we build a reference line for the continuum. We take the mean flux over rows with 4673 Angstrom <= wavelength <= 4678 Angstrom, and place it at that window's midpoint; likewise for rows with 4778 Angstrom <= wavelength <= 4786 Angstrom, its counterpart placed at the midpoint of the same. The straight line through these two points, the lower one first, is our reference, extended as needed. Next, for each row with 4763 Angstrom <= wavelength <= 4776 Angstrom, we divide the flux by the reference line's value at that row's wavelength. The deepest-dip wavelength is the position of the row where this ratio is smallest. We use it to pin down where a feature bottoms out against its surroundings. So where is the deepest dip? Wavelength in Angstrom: 4774.5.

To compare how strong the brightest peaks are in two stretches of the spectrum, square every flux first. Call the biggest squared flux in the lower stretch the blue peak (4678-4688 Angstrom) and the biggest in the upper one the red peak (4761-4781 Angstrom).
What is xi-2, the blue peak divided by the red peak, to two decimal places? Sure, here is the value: 1.06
